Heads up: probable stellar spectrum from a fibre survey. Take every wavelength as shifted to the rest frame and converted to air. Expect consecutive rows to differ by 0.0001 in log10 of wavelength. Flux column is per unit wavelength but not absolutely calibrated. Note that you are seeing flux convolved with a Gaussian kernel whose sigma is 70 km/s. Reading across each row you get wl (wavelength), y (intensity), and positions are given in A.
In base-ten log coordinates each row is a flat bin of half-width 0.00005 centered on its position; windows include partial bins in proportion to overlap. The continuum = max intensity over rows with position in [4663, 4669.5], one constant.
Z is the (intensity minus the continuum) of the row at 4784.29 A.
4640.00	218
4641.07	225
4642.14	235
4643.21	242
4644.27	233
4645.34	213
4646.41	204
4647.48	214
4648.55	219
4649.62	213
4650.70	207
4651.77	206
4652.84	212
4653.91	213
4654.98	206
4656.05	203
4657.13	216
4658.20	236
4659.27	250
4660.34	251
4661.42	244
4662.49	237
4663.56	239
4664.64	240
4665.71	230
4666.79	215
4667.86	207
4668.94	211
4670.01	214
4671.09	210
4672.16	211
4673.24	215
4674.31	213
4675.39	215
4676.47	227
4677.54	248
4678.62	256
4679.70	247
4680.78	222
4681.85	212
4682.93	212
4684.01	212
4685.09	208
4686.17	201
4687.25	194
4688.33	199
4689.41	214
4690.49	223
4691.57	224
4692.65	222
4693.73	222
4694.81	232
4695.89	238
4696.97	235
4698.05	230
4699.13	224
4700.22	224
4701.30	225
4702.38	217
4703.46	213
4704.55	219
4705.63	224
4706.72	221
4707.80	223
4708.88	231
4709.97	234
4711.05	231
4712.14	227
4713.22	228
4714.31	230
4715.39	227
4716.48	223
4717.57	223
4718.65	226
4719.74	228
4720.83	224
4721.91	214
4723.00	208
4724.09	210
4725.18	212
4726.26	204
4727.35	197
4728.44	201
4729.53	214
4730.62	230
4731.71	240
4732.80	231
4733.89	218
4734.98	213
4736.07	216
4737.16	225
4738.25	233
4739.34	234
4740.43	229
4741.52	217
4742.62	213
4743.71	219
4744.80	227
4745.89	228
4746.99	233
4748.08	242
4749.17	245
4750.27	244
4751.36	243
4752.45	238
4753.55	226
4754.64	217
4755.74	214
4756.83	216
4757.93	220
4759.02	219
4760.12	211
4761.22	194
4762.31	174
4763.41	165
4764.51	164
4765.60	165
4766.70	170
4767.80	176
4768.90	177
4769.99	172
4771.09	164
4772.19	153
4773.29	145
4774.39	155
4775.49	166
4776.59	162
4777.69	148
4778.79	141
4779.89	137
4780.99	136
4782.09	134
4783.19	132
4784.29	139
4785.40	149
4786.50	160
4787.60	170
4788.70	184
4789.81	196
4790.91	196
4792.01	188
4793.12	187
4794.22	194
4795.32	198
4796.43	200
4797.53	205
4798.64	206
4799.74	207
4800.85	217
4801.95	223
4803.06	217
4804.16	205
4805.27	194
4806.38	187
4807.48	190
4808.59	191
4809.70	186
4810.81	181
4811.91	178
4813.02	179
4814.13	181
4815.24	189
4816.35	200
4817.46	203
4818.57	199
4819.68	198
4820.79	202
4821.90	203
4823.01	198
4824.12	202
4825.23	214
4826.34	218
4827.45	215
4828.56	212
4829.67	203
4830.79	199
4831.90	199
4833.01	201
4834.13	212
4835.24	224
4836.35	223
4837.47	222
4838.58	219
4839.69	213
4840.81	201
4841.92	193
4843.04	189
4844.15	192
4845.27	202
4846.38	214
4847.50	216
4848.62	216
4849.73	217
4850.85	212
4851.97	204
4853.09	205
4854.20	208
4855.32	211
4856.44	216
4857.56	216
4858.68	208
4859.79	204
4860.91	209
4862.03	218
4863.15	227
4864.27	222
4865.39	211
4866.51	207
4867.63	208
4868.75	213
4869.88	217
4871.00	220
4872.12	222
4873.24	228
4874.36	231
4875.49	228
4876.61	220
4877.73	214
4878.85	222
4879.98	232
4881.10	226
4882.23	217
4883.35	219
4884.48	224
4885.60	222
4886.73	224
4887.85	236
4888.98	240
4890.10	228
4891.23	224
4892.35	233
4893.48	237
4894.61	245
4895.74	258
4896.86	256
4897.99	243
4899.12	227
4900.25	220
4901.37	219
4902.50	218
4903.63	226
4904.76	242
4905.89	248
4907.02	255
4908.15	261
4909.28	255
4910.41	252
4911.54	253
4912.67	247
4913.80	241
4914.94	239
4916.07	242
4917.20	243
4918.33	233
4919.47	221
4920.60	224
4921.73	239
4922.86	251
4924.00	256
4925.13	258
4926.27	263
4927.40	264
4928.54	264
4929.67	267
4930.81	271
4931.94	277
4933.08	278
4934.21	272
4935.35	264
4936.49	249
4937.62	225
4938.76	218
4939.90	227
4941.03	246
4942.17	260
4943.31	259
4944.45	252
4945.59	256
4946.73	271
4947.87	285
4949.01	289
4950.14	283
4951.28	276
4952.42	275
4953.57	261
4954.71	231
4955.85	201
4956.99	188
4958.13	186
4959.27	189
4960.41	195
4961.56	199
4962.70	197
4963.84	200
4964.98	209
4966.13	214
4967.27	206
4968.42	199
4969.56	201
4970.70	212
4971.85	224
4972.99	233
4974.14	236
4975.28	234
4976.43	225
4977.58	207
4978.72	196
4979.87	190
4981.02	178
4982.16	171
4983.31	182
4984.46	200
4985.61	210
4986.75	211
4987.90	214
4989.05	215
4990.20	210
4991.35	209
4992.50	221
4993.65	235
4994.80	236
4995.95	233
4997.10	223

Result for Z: -101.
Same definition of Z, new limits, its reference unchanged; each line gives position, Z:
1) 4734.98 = -27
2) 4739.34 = -6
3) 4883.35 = -21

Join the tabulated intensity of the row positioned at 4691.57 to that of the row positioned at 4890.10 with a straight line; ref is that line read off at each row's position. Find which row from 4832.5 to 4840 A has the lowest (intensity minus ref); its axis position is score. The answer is 4833.01 A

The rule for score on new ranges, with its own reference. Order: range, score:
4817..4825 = 4823.01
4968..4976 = 4968.42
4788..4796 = 4788.70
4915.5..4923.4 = 4919.47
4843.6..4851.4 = 4844.15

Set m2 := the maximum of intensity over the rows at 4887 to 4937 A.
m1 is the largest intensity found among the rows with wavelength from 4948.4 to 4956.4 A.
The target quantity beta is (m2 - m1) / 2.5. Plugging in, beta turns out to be -4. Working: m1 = 289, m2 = 278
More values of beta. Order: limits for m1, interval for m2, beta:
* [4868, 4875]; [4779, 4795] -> -14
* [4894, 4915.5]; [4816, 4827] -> -17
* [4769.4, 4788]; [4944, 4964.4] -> 47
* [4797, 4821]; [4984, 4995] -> 5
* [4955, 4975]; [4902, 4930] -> 12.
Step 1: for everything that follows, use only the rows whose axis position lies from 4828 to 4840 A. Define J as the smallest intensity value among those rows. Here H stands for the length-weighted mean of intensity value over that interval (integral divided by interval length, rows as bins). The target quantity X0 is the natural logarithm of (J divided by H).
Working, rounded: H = 212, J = 199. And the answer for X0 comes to -0.061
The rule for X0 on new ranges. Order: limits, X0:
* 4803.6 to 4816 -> -0.052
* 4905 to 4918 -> -0.038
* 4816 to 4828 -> -0.034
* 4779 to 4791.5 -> -0.175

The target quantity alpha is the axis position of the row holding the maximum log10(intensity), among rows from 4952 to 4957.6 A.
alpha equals 4952.42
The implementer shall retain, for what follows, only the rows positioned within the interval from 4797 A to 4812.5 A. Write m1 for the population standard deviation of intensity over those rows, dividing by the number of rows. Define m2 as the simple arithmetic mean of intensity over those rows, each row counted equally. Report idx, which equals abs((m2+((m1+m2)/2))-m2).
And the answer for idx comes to 106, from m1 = 14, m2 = 199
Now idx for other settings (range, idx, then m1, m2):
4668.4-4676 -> 107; 2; 213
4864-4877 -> 113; 8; 219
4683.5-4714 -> 116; 11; 221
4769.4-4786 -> 81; 12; 149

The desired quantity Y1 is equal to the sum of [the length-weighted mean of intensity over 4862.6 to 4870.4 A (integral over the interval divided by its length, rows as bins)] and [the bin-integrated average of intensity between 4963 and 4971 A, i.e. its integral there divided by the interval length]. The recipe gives 420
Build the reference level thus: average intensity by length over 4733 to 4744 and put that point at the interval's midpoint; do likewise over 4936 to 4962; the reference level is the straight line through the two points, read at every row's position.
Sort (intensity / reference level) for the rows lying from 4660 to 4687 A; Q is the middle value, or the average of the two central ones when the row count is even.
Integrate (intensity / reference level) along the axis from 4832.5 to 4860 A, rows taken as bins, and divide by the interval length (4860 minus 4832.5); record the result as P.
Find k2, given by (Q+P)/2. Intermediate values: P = 0.91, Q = 0.99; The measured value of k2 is 0.95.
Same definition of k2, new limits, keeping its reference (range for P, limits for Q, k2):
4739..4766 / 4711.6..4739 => 0.99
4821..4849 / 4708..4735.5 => 0.96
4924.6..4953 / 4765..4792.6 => 0.91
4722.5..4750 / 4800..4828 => 0.93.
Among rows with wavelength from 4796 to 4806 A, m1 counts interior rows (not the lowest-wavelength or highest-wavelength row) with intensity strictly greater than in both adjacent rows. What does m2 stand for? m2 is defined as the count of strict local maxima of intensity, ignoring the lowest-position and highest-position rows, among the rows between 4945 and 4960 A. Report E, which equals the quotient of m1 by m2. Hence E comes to 1.0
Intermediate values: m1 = 1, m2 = 1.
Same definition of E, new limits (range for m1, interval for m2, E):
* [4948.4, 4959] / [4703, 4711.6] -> 0.0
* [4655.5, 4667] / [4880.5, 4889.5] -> 2.0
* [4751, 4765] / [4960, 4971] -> 0.5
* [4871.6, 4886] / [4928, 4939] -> 3.0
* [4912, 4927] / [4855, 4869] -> 1.0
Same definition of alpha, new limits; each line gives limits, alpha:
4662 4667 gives 4664.64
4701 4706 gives 4701.30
